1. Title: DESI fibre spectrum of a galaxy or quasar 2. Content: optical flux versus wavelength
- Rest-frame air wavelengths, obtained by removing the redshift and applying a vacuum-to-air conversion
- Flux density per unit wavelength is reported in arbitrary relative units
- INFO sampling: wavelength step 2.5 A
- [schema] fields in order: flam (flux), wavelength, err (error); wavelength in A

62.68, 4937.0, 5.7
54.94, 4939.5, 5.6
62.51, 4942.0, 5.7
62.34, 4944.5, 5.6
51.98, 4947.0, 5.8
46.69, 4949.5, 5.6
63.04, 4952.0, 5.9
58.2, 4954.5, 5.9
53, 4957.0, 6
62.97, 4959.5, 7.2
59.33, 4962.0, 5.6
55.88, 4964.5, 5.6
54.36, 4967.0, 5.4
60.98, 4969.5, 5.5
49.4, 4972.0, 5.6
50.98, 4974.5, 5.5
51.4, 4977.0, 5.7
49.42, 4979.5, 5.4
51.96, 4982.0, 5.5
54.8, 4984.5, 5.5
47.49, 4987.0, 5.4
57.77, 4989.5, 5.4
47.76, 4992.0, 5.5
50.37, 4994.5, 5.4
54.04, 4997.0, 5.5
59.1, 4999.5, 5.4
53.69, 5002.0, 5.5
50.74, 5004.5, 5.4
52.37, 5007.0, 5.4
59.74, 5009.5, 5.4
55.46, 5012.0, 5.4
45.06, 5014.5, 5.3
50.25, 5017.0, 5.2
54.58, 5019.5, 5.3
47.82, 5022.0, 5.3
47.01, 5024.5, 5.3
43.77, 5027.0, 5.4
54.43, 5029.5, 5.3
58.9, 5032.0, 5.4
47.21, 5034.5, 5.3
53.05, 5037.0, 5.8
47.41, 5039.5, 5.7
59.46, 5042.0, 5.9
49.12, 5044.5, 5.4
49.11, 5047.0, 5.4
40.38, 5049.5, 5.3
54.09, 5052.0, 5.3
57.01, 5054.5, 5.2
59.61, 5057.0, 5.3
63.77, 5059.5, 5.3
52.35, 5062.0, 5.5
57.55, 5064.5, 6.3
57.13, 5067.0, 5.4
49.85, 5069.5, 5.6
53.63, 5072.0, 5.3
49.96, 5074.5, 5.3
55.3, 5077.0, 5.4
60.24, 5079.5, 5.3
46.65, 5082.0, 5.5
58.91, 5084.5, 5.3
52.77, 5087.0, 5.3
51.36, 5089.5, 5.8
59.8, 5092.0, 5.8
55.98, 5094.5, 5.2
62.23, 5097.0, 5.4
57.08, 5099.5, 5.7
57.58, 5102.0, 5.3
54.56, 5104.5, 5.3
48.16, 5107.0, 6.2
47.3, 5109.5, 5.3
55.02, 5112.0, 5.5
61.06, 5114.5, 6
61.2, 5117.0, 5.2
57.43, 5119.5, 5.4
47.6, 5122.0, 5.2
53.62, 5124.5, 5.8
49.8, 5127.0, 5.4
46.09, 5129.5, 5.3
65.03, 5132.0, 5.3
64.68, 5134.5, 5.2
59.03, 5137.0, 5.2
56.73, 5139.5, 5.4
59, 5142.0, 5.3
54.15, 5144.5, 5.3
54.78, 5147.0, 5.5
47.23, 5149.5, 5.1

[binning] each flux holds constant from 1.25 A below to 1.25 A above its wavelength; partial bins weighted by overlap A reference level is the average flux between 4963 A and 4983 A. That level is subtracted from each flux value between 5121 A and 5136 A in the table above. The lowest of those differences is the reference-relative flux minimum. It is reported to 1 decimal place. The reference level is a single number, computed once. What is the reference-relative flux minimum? -7.0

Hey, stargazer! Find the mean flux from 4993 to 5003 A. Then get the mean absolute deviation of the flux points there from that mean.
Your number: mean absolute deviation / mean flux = 0.044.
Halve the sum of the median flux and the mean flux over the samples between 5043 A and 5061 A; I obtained 53.7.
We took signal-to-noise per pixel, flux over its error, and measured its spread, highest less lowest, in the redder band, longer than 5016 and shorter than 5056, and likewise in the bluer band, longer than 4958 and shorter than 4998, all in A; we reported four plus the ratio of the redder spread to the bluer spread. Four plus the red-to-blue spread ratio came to 5.39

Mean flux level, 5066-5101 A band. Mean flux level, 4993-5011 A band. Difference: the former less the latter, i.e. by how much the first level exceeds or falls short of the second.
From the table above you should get 1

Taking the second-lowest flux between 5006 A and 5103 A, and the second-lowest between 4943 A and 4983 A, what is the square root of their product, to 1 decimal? 46.5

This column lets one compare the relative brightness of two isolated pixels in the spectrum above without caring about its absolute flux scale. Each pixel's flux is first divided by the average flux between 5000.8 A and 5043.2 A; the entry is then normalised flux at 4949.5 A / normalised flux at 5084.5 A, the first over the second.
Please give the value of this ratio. 0.79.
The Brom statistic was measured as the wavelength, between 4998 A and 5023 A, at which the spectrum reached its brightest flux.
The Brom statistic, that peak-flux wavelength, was 5009.5 A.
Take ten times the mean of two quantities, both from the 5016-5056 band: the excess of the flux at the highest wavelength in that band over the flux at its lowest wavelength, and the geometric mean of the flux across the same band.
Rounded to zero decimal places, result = 287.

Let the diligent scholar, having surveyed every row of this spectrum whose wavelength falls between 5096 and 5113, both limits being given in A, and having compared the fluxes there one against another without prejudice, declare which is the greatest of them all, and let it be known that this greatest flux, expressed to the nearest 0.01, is 62.23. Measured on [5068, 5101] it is 62.23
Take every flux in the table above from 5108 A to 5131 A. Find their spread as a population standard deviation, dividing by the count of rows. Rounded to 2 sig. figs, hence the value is 5.5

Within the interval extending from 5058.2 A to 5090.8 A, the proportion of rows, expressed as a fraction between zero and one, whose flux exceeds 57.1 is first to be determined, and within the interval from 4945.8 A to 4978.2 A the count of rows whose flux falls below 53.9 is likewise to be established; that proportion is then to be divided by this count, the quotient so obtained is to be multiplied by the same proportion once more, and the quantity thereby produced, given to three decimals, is 0.025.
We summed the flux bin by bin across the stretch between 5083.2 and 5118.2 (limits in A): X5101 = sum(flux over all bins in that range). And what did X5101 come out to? 783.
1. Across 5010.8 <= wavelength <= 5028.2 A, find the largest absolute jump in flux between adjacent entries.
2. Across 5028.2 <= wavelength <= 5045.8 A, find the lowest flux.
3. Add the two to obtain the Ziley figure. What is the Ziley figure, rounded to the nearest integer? 58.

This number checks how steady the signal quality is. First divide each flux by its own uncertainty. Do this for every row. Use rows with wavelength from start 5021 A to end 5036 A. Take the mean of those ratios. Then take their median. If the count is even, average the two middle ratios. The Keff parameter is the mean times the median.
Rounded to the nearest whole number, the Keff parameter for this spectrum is 84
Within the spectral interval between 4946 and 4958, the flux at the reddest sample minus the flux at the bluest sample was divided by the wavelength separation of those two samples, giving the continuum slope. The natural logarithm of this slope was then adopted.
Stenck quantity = -2.3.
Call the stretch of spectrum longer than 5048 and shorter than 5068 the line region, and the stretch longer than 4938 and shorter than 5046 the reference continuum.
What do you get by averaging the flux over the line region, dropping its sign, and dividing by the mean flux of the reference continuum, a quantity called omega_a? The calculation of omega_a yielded 1.03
